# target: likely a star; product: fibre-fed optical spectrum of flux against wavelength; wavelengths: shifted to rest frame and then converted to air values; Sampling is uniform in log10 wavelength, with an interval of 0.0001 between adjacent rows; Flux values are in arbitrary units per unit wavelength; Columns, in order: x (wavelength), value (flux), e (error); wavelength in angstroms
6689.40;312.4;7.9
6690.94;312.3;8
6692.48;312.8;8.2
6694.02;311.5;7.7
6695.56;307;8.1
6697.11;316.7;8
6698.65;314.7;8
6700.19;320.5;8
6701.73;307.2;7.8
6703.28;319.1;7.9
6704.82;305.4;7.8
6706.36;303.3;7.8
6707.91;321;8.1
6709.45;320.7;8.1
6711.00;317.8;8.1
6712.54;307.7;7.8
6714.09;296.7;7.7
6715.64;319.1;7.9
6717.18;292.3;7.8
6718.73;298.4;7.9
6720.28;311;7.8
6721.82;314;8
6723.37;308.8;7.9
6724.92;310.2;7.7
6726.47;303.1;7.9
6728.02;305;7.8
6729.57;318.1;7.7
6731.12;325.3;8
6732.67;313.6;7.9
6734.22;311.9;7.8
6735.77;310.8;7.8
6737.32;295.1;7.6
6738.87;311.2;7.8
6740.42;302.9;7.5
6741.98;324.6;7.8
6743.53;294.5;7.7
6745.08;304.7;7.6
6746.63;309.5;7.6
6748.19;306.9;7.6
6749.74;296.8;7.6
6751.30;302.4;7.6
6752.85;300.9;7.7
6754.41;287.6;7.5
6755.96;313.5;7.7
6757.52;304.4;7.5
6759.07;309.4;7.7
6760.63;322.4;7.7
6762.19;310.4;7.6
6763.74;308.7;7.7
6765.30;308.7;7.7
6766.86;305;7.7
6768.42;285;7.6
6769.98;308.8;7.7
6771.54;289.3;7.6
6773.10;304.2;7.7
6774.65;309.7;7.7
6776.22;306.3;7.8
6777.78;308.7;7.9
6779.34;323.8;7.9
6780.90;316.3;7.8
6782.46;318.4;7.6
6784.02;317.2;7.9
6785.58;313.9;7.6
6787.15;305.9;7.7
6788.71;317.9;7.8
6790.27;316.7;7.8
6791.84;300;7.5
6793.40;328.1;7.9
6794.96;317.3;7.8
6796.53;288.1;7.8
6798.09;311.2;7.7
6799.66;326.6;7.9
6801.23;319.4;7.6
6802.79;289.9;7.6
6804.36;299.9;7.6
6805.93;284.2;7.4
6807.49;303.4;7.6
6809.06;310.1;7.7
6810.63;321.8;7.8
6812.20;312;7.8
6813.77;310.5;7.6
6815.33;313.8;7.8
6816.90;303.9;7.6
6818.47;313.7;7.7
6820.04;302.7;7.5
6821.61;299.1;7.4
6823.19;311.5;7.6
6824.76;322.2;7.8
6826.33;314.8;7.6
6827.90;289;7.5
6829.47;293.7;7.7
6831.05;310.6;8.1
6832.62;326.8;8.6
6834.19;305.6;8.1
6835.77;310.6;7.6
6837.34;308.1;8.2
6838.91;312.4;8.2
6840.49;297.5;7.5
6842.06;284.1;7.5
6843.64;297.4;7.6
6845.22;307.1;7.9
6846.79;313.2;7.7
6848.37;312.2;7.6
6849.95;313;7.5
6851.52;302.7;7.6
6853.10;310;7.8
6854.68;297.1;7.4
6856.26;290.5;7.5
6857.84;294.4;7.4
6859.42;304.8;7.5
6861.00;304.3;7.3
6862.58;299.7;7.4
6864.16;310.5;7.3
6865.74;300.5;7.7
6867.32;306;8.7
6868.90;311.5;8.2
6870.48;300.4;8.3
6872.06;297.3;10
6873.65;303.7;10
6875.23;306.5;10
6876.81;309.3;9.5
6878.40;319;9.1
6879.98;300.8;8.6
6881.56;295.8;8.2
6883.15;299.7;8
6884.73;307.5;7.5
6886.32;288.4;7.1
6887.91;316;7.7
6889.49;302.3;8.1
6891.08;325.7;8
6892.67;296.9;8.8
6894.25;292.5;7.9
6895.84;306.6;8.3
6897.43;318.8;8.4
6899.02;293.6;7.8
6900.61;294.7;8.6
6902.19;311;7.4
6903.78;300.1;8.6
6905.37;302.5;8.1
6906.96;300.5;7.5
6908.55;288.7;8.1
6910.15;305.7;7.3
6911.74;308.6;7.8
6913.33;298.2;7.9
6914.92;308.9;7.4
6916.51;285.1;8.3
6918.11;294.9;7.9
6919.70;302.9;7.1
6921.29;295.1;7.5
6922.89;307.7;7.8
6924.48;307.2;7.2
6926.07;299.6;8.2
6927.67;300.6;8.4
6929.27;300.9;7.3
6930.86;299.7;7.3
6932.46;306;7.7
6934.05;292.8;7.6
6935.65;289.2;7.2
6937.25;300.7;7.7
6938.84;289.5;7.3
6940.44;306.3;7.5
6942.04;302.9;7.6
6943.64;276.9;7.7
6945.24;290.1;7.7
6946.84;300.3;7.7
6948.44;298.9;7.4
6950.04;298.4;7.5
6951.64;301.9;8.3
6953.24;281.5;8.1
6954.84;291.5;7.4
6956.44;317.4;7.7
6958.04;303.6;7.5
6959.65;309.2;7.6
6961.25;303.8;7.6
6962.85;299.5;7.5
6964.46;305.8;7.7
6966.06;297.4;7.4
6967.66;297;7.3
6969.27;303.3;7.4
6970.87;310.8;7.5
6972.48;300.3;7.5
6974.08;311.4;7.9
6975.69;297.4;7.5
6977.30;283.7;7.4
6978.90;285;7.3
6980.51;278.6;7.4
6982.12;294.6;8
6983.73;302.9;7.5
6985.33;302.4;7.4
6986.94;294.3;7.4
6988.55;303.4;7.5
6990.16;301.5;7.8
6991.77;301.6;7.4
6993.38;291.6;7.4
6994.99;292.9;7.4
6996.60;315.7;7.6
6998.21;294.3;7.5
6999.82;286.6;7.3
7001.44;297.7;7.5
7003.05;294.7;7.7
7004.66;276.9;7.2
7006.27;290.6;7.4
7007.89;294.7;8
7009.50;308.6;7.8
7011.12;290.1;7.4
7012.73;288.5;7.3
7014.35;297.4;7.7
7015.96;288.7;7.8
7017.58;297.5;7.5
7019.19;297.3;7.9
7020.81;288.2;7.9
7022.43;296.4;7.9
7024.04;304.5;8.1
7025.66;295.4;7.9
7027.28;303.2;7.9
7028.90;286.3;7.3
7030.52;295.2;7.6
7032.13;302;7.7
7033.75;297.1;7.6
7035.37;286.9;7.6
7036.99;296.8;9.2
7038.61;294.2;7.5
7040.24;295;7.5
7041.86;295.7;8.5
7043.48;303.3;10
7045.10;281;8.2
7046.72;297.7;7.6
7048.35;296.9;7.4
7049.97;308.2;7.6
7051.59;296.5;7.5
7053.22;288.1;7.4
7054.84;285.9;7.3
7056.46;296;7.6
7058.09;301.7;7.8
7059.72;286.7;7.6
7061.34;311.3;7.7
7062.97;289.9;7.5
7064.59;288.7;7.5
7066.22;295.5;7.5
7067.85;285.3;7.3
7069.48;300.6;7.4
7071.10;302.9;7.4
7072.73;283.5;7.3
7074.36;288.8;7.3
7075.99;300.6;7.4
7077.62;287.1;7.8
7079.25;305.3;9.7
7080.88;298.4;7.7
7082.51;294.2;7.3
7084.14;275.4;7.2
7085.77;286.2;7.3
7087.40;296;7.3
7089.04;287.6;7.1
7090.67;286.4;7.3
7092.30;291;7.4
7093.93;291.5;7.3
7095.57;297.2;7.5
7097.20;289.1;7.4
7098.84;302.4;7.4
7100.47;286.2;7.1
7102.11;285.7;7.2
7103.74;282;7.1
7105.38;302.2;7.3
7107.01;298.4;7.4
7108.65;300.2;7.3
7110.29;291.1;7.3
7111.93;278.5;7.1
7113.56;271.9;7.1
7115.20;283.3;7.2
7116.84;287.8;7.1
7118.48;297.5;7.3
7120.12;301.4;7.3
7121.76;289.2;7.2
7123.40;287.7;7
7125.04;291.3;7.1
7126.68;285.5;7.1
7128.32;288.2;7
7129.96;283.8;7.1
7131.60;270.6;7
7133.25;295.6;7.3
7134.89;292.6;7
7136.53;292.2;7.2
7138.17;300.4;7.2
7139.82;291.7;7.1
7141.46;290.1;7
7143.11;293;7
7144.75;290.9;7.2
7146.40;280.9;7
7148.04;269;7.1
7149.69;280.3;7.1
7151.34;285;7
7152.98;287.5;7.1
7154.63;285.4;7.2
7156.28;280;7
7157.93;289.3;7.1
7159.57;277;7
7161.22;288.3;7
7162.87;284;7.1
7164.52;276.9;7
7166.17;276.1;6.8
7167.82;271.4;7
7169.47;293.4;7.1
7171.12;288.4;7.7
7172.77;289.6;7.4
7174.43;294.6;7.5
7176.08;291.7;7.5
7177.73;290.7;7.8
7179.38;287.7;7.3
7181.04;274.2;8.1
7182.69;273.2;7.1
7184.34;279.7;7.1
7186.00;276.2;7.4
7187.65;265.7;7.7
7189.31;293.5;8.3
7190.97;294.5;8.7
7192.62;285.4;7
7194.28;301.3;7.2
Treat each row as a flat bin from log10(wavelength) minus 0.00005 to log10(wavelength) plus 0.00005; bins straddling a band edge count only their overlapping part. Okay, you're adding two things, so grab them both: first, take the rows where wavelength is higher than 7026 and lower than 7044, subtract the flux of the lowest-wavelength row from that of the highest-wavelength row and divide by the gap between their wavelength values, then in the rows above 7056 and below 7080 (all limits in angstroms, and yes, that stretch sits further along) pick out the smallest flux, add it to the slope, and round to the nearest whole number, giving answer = 284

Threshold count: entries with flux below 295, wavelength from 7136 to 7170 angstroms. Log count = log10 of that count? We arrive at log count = 1.3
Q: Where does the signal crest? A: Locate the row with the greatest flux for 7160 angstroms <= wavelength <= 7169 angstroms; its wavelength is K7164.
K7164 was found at 7161.22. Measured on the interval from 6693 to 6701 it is 6700.19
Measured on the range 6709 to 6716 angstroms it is 6709.45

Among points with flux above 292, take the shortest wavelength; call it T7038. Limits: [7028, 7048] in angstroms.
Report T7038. 7030.52 angstroms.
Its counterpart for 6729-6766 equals 6729.57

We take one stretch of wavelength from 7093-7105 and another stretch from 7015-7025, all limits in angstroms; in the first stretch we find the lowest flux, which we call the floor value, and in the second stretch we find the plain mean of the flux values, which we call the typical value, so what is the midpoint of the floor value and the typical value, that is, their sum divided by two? 289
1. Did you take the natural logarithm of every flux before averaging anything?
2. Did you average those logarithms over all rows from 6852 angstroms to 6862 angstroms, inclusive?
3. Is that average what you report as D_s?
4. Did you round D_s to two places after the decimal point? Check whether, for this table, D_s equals 5.70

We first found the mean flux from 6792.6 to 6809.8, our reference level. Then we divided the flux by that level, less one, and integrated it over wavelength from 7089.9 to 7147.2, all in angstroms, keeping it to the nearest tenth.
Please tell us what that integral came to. -3.2 angstroms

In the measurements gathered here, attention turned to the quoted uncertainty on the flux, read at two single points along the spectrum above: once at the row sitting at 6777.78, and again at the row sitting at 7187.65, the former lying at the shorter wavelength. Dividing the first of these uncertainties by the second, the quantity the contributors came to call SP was 1.03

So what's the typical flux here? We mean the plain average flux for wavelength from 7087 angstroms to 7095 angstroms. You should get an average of 290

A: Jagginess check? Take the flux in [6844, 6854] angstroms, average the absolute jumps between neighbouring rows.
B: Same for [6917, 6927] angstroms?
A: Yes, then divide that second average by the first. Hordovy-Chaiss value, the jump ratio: 1.4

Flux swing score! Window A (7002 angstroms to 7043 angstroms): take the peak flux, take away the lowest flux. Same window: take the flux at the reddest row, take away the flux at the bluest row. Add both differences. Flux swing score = 33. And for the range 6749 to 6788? 48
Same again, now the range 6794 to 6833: 52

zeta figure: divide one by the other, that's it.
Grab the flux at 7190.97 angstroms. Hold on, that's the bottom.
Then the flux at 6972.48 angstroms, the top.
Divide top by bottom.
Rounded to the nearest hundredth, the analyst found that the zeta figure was 1.02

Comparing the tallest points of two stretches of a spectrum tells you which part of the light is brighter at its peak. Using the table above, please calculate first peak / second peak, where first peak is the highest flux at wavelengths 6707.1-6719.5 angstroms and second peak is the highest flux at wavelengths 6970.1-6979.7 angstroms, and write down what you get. 1.031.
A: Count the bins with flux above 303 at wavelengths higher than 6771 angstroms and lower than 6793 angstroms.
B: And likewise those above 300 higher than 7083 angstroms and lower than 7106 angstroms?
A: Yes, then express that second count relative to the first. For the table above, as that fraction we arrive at 0.17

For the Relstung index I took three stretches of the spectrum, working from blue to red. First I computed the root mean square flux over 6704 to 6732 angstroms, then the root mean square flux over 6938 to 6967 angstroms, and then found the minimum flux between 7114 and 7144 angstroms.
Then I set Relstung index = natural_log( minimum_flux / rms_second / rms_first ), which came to -5.84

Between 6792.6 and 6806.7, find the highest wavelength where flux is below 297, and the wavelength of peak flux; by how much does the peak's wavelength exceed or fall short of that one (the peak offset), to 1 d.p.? -12.5 angstroms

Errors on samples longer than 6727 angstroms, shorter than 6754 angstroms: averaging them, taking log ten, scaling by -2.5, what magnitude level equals -2.22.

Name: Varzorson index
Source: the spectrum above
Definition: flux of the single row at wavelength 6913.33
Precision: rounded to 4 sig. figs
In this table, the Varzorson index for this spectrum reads 298.2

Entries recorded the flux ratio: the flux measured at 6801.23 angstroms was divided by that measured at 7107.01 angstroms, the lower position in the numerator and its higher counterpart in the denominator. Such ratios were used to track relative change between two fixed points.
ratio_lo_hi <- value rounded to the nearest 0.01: 1.07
